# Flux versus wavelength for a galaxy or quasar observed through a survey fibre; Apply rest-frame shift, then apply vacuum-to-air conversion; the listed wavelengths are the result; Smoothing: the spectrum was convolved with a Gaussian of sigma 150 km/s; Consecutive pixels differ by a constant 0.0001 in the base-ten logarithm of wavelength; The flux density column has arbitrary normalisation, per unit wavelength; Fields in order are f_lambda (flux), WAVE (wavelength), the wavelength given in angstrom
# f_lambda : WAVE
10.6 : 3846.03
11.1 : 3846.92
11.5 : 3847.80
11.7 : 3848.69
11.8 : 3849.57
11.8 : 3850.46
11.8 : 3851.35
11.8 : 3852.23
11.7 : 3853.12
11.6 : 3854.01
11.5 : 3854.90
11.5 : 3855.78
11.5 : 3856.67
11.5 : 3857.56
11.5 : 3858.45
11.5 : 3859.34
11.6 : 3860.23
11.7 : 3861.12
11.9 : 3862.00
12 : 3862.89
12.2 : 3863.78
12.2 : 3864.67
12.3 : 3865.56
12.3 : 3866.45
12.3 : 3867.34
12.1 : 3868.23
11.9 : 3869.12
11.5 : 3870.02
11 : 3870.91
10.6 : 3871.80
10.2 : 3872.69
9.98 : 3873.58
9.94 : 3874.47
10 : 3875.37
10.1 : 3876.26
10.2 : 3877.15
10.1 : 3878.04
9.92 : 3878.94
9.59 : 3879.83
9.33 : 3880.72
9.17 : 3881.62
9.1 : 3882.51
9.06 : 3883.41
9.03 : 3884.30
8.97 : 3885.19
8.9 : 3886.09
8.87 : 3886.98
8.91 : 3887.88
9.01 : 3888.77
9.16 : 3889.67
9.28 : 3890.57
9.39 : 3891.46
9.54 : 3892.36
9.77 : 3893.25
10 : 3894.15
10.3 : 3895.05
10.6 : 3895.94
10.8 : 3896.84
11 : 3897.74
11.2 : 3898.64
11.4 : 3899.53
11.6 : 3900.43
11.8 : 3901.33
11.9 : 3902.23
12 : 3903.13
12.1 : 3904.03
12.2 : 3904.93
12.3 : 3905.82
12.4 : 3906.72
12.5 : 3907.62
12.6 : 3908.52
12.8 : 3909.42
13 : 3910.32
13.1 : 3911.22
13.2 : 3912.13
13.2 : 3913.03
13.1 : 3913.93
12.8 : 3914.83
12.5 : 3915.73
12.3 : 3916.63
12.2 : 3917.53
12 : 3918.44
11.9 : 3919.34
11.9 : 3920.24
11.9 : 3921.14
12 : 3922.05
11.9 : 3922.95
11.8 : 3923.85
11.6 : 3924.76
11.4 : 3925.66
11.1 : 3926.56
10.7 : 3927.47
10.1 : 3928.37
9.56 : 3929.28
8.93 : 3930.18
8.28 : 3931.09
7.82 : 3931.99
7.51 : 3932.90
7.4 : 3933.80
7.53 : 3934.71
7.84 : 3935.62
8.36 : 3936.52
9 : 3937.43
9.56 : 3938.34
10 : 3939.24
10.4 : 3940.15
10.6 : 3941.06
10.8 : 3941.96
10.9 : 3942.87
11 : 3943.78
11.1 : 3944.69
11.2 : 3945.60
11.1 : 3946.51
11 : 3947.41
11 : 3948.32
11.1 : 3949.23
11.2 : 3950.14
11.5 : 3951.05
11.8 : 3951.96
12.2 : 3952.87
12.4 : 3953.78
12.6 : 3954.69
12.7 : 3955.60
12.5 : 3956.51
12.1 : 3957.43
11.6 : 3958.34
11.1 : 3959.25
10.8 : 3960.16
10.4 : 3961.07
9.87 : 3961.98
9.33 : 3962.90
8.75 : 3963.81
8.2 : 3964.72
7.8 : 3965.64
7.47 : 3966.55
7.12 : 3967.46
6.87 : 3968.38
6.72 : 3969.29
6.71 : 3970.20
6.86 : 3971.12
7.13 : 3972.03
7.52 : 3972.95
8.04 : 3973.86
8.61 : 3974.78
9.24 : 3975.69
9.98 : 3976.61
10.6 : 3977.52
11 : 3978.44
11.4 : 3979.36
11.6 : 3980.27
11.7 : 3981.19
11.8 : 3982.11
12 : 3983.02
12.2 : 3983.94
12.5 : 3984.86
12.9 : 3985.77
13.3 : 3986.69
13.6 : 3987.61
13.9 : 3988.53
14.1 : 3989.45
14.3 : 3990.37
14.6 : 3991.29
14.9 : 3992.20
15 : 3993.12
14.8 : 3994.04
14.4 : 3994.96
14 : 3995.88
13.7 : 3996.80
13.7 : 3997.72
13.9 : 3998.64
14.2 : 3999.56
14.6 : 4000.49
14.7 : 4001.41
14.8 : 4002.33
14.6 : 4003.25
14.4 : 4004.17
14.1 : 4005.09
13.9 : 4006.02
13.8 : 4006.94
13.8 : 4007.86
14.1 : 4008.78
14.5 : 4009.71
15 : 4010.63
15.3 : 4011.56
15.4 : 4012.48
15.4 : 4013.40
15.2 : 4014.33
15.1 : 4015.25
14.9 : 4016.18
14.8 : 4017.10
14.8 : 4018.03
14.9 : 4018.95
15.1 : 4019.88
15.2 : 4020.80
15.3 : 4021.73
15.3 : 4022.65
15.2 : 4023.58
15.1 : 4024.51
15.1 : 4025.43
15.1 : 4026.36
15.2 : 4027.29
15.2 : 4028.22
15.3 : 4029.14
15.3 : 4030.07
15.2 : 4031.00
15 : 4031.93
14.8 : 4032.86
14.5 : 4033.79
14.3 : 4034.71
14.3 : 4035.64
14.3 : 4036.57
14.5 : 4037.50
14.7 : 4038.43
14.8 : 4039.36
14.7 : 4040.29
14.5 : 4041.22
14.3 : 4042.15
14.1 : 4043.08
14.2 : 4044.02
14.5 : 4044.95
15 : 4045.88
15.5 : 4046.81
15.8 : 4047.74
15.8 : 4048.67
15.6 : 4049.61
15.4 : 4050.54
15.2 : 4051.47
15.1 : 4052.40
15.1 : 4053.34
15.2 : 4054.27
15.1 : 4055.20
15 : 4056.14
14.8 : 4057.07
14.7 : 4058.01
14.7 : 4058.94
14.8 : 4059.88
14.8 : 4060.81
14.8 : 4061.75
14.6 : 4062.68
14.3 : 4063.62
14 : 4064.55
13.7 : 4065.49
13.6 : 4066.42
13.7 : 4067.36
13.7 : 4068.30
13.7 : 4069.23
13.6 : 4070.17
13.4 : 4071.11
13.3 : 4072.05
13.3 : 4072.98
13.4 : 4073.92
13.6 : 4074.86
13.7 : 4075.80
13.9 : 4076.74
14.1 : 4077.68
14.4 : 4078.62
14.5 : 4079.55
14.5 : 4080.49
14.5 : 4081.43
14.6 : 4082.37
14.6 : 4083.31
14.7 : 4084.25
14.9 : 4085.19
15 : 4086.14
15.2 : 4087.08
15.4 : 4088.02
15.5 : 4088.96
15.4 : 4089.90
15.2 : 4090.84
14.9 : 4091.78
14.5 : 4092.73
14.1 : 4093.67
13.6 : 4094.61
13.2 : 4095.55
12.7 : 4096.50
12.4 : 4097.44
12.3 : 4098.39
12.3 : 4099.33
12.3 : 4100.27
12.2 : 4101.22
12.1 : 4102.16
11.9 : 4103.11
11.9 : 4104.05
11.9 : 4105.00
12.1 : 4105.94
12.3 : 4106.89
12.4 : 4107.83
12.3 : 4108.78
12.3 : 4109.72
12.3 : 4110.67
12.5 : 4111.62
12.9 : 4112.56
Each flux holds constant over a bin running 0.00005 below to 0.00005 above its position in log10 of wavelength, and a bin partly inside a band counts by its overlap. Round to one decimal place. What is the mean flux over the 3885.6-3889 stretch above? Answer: 8.9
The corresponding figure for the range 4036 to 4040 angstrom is 14.6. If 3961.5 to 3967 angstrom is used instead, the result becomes 8.6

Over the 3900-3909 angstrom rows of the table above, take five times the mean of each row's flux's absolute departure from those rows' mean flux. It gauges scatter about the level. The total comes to 1.3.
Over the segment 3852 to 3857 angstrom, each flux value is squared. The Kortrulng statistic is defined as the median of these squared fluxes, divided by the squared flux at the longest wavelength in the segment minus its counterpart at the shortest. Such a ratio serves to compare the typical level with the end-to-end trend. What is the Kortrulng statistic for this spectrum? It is -19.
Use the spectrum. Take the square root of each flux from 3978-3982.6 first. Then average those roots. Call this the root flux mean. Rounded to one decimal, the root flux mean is 3.4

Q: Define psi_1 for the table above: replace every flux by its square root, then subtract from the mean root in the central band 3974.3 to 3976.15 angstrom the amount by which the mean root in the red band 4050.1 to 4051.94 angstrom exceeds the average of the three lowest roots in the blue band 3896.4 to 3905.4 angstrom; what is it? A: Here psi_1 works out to 2.4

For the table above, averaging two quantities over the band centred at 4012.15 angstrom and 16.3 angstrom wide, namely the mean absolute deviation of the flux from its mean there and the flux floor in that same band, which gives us 7.1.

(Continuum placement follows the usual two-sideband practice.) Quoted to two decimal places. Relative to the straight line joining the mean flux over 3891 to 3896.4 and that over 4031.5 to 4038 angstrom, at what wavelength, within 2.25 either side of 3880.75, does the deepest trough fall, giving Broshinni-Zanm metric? 3882.51 angstrom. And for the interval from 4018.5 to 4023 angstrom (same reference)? 4018.95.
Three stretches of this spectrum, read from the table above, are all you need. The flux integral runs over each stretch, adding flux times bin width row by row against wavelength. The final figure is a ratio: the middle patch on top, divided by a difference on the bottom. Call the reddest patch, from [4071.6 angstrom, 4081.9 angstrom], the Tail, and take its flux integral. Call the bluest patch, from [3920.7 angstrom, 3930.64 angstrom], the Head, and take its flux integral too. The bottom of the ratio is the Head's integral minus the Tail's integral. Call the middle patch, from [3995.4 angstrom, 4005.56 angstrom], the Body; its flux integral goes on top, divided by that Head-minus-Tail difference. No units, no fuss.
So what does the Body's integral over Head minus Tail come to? -4.2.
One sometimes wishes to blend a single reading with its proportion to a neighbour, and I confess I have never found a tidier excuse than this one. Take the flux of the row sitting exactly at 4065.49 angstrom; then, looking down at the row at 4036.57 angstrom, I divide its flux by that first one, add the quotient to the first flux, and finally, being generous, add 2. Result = 16.7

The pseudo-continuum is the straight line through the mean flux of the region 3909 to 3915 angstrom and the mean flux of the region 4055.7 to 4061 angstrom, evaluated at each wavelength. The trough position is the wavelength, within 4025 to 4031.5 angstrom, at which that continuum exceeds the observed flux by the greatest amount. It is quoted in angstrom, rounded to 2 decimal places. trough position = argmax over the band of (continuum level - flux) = 4026.36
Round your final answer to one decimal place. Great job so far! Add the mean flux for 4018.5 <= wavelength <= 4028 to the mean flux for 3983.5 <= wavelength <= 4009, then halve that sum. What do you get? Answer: 14.6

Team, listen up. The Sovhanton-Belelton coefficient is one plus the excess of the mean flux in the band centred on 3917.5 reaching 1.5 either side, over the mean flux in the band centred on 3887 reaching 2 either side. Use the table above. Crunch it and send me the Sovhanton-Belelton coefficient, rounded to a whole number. 4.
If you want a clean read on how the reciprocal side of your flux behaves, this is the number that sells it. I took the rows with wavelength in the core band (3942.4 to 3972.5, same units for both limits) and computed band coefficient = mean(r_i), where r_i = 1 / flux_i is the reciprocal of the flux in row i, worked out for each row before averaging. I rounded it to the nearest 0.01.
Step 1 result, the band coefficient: 0.10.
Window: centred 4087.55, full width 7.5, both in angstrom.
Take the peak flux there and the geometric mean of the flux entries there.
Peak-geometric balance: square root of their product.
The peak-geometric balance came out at 15.3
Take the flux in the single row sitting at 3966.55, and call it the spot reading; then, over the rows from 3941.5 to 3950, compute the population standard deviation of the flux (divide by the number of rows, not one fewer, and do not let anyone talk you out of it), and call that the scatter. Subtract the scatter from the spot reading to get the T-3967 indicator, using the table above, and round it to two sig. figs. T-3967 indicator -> 7.4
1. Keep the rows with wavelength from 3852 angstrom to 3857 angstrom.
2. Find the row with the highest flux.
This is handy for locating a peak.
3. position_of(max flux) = 3852.23 angstrom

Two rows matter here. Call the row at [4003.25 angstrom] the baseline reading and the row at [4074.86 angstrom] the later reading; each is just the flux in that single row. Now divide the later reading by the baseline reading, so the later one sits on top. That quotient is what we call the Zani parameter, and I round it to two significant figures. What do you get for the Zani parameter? 0.93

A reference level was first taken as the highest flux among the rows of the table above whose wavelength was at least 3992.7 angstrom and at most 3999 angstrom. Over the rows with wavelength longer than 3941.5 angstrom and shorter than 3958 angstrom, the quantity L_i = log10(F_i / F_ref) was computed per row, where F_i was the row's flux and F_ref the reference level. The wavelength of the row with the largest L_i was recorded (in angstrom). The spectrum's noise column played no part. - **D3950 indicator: 3955.60 angstrom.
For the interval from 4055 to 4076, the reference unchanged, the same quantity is 4055.20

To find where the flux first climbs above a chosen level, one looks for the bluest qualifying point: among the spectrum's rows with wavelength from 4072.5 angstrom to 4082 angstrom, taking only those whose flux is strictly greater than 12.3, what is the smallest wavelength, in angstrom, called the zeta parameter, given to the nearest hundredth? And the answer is 4072.98 angstrom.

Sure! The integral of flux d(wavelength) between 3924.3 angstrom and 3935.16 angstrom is 101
